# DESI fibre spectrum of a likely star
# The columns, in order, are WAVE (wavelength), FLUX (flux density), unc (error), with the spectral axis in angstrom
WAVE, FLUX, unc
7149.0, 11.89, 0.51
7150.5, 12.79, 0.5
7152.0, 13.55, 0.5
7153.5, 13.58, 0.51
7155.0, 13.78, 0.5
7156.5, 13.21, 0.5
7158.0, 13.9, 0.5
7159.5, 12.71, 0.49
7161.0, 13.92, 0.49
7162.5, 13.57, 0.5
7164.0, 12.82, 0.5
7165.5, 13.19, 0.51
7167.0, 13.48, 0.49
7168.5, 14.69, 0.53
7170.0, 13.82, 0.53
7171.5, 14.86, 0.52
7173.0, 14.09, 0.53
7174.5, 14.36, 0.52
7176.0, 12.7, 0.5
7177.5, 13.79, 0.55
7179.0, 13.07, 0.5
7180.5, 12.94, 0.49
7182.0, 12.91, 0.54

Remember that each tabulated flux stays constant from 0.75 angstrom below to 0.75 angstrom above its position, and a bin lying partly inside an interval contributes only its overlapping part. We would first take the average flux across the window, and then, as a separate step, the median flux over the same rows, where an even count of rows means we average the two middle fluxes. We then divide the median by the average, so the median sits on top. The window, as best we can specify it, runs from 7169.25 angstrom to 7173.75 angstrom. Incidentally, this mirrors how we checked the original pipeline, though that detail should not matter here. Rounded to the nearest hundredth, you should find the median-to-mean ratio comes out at 0.99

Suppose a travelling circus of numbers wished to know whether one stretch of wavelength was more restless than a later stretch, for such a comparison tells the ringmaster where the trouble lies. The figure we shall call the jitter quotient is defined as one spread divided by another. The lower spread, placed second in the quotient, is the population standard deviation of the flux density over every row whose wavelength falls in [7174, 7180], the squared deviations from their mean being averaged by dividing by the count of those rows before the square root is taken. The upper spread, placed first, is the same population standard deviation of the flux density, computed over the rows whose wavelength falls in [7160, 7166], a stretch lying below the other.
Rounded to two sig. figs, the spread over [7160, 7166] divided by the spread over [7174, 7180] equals 0.64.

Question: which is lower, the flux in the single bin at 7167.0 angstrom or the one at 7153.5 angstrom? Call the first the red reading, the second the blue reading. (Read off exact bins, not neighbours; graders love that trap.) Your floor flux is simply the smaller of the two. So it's 13.5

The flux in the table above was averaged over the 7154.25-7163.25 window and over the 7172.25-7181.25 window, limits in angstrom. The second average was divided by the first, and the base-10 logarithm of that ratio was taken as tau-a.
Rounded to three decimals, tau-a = -0.001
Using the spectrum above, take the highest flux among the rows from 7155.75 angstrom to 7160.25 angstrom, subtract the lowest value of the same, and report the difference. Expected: 1.2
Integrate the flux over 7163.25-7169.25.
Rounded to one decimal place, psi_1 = 81.3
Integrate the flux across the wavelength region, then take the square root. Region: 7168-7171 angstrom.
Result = 6.54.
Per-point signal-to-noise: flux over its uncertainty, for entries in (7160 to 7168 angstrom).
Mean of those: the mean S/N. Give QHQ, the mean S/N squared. 724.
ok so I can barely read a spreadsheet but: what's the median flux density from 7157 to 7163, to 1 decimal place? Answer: 13.7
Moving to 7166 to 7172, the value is 14.3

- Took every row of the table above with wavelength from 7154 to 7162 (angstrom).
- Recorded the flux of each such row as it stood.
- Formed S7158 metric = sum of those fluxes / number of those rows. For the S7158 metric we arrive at 13.5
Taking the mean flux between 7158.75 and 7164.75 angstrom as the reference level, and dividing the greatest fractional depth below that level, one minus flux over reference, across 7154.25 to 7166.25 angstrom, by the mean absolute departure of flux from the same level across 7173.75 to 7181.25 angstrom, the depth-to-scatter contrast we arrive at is 0.08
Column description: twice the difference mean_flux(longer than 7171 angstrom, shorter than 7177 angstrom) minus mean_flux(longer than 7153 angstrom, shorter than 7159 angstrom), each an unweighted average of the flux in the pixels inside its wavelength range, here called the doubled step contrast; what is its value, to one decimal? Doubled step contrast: 0.8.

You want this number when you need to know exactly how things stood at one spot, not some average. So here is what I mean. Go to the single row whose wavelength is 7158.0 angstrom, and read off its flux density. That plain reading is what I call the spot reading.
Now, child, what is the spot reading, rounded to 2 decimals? 13.90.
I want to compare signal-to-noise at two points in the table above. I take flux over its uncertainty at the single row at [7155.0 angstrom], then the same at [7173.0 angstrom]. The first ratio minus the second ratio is 1.0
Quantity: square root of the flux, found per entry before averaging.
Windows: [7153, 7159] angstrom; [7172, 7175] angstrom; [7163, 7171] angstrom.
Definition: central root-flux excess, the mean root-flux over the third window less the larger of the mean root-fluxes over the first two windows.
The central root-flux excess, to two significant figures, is -0.085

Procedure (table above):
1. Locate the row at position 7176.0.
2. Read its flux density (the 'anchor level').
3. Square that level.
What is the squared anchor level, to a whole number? 161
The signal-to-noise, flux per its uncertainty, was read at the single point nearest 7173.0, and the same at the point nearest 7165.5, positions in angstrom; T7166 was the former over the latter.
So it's 1.03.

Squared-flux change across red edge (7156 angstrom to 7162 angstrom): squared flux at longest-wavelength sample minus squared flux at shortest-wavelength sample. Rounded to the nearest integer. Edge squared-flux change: 19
